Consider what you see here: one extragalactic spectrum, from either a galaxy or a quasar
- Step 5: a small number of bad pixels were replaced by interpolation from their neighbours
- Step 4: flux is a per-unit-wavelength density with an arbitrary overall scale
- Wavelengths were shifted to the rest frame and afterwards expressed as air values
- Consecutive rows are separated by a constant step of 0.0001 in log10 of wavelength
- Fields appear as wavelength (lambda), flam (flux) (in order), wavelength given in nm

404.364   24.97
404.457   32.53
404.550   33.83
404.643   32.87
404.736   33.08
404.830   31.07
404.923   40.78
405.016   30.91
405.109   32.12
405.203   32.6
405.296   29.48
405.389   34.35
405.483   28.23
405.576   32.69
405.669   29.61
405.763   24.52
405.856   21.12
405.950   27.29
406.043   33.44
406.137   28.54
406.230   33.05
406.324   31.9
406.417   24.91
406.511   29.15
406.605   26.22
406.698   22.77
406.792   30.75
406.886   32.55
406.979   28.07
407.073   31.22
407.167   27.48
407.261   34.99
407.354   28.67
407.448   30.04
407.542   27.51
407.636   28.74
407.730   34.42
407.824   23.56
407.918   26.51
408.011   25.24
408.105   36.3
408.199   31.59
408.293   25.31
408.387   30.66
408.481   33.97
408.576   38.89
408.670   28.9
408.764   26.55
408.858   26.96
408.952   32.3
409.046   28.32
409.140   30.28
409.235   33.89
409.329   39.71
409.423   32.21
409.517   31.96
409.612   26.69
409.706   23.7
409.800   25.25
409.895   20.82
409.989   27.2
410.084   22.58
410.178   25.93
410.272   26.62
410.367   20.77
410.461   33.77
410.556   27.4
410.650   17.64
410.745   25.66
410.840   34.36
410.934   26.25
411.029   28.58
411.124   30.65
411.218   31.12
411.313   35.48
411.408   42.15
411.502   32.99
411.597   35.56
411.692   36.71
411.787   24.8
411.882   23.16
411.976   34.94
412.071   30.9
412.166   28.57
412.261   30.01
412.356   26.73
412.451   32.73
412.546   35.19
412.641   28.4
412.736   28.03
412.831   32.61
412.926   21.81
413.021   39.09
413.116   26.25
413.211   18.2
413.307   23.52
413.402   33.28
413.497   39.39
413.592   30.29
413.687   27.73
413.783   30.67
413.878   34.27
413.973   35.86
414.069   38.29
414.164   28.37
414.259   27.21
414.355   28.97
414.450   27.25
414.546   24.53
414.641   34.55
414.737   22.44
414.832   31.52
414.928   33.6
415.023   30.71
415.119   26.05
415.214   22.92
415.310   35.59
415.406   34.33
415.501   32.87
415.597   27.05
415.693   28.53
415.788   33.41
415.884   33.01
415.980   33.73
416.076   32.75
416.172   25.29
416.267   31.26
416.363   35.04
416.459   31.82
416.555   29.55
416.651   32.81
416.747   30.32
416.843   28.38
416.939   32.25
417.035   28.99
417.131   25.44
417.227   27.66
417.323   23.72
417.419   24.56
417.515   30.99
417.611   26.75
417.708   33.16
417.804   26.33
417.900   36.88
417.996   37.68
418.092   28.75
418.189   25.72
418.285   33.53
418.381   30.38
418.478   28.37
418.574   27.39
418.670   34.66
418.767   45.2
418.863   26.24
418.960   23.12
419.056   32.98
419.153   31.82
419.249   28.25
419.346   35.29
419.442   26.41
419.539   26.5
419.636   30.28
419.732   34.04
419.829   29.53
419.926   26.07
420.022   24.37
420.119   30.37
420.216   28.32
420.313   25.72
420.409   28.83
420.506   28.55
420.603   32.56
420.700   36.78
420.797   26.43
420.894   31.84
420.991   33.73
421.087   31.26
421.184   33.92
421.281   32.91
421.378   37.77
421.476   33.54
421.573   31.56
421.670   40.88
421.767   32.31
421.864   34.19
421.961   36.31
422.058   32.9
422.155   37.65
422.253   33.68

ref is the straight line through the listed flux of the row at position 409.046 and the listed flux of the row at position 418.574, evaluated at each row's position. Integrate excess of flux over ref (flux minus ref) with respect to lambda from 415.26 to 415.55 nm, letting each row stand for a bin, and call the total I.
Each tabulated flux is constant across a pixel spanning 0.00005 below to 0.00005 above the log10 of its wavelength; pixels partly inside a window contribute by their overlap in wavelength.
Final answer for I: 1.9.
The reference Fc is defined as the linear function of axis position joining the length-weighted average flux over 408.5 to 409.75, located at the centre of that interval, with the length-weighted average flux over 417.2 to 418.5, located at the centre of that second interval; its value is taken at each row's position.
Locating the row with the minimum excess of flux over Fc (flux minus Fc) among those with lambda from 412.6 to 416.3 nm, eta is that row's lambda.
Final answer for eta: 413.211 nm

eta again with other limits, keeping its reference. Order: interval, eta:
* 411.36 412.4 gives 411.882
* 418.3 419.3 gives 418.960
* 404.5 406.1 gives 405.856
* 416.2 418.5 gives 417.323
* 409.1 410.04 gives 409.895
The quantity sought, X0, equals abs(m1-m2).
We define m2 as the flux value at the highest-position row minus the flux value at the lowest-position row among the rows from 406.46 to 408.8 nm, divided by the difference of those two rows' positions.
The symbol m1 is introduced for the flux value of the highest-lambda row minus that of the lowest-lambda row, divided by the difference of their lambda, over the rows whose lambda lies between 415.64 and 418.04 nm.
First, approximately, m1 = 4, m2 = -1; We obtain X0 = 5.1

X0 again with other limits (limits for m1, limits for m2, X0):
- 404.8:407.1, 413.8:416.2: 4.0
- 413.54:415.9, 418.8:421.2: 2.1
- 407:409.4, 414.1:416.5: 2.3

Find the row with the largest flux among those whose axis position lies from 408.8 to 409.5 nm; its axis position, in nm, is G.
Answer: 409.329 nm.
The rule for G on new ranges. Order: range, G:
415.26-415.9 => 415.310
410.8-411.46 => 411.408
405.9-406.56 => 406.043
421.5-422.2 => 421.670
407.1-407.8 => 407.261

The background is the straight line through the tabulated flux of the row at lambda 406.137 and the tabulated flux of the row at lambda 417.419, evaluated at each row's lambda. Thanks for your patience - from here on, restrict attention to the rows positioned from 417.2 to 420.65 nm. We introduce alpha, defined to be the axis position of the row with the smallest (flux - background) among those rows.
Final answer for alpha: 418.960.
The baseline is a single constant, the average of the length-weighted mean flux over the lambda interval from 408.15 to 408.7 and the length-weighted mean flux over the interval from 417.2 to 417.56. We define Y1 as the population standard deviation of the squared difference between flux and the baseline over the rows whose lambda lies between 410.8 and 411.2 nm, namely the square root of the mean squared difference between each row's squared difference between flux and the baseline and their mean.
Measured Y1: 11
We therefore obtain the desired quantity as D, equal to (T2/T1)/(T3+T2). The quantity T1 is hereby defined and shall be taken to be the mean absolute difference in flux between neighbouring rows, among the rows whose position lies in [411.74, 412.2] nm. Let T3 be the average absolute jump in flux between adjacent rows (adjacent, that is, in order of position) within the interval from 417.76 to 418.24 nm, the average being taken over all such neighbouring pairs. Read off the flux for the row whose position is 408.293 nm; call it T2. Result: 0.16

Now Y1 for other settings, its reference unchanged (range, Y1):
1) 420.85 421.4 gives 24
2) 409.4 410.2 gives 21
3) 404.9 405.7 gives 41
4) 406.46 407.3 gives 14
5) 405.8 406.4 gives 22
